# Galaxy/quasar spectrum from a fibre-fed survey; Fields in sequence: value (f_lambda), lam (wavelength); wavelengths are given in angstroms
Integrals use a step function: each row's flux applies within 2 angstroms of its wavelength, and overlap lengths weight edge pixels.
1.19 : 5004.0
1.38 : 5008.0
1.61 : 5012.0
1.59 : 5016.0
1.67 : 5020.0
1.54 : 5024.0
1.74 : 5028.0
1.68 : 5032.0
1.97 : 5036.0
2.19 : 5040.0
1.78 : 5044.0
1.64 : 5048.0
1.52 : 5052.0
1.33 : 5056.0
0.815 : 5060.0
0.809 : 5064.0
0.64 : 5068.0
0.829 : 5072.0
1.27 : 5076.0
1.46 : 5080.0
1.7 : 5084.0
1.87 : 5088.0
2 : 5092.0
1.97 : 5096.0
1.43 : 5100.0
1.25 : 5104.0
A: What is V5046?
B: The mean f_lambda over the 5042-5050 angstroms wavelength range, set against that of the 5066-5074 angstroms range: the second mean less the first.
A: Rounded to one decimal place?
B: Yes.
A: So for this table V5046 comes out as -1.0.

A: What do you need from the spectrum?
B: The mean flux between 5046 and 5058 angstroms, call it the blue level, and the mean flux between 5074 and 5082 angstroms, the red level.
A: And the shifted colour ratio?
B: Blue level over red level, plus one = 2.1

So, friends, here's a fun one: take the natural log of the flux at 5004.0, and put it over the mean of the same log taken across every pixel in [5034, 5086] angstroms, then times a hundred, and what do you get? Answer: 68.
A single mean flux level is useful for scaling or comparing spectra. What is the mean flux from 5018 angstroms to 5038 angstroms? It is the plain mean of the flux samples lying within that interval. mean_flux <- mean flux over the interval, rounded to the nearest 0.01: 1.72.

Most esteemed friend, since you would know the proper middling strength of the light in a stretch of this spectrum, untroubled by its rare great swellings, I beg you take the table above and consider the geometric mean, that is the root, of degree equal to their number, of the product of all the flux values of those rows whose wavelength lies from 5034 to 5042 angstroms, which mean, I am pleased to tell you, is 2.08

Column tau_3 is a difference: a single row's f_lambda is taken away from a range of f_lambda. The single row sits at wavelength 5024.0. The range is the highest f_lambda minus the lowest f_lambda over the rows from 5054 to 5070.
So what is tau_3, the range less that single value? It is -0.85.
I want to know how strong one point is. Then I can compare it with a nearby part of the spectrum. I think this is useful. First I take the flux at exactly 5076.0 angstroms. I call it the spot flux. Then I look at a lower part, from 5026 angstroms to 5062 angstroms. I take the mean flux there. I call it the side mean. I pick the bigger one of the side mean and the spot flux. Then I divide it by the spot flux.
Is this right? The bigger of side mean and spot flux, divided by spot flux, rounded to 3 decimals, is 1.283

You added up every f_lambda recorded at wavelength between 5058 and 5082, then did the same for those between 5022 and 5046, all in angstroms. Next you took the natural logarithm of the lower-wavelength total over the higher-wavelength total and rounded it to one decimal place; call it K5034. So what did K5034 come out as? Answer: 0.6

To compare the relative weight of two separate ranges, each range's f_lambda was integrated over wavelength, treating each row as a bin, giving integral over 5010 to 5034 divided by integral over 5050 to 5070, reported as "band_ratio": 1.9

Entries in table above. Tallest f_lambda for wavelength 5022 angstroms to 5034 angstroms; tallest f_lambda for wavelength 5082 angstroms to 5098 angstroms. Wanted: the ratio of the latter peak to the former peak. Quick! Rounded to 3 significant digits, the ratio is 1.15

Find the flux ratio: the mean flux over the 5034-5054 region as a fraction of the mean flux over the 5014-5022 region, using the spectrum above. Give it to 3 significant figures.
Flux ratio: 1.12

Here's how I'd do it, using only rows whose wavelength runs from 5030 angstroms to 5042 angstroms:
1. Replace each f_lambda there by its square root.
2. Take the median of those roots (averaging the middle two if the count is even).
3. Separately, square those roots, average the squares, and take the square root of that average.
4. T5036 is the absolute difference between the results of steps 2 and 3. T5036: 0.008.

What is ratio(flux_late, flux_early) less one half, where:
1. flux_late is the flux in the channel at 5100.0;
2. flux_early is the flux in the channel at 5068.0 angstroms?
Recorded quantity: 1.7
